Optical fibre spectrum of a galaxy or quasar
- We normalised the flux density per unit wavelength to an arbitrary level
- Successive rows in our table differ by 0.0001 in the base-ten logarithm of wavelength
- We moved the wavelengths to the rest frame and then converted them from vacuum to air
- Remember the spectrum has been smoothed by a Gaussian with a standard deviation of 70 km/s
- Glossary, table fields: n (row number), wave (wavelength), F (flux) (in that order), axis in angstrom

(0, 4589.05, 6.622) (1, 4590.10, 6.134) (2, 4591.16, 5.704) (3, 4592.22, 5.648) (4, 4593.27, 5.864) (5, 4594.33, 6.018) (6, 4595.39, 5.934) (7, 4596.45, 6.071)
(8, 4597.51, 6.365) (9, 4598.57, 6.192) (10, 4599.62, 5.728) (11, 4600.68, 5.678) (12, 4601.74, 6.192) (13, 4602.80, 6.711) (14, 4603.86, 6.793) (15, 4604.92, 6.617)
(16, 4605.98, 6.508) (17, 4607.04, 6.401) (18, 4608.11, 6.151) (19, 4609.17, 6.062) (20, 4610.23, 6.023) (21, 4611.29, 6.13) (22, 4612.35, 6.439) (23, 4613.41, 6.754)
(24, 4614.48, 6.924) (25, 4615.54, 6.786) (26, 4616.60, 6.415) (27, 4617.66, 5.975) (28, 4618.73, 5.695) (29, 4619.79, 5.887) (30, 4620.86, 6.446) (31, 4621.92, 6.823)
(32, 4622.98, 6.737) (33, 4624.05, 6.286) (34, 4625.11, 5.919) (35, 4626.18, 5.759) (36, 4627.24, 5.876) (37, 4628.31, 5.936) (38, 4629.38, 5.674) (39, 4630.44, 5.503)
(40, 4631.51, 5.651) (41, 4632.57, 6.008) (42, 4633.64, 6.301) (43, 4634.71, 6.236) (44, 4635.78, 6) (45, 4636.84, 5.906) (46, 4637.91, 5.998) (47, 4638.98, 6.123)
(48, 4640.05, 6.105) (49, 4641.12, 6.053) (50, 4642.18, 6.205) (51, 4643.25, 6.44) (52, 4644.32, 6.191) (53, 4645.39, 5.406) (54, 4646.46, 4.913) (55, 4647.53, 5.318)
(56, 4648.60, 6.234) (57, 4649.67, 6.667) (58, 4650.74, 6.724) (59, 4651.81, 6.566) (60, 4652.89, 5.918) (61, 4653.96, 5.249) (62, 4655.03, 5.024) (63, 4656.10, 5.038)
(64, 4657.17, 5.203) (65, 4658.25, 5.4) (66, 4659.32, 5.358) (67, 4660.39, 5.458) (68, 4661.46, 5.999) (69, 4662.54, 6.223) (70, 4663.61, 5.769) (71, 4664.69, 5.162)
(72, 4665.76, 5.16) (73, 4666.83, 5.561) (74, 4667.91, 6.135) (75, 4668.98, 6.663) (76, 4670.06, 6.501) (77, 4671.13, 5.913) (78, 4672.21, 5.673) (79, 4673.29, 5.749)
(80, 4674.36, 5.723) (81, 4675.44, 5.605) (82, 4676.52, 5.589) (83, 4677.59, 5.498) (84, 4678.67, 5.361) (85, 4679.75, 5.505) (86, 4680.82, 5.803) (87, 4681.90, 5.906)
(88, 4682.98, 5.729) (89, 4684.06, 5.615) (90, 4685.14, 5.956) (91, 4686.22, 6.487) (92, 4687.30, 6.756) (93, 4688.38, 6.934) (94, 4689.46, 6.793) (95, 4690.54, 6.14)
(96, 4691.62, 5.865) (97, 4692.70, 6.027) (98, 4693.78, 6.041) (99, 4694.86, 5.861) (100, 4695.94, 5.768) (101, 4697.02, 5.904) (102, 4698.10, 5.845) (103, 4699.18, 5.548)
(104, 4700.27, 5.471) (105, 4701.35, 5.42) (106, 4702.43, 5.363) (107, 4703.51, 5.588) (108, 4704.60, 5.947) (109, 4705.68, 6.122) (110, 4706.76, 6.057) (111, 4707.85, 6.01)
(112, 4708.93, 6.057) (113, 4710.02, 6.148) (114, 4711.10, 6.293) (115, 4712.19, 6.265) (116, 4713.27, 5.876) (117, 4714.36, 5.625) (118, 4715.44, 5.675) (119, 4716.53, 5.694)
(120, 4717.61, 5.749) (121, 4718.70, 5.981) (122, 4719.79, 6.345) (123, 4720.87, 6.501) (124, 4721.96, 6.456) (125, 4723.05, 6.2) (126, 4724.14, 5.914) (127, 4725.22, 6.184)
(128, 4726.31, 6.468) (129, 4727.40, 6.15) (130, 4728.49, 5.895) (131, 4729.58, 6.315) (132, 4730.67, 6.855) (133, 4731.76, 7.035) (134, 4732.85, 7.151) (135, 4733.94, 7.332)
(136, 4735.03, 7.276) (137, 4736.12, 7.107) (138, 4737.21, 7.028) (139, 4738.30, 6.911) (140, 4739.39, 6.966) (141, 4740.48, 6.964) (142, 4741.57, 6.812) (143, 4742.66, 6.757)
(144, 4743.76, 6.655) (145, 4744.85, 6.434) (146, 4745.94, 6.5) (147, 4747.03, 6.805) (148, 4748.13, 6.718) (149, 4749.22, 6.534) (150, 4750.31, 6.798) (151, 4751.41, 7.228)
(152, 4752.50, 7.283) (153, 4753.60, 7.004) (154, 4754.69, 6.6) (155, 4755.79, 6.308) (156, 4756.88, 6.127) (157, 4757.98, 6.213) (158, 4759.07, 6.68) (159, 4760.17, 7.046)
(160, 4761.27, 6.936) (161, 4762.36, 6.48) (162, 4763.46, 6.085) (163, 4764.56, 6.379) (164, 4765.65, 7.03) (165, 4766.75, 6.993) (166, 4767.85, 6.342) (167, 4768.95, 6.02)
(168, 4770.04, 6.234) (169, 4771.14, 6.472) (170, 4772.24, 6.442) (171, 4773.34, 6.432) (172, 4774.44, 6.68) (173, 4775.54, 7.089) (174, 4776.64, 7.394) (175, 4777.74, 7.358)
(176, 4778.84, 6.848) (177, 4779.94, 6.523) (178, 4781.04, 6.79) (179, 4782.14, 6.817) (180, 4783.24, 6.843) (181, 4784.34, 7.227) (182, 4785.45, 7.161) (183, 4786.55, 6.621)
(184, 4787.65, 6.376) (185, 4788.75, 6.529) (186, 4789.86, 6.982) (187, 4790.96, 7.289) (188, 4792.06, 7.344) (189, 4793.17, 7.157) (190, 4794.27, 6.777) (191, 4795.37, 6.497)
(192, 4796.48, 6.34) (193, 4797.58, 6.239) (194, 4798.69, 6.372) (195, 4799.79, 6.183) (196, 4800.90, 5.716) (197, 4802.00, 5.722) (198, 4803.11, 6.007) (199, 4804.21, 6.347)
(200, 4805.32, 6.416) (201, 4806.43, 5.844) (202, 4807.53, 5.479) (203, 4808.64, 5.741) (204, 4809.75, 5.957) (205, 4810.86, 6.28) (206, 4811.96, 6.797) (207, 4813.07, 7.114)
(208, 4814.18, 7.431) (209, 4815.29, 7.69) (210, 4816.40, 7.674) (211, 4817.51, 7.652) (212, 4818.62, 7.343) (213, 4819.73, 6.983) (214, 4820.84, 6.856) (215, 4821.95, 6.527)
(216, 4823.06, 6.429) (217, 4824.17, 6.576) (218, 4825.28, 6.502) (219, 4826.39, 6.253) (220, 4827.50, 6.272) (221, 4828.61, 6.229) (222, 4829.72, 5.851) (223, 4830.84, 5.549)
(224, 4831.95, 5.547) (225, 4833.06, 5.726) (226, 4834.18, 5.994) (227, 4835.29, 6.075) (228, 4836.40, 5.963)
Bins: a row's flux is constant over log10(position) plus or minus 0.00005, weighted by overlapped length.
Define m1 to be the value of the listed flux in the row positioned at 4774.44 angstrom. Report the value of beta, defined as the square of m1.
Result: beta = 45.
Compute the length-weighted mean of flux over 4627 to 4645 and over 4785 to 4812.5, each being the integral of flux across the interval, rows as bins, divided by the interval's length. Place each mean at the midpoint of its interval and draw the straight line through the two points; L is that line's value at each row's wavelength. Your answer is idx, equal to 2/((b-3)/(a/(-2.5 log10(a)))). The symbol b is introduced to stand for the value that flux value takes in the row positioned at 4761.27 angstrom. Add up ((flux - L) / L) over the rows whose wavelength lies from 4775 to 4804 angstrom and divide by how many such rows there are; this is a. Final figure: 0.008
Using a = 0.05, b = 6.936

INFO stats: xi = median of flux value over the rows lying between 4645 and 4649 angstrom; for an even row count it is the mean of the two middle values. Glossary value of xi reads 5.4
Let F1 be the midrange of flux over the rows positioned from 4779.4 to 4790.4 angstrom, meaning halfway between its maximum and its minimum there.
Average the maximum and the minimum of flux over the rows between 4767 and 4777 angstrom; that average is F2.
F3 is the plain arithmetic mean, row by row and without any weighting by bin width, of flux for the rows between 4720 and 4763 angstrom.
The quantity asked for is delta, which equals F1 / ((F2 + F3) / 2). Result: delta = 1.02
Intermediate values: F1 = 6.80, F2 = 6.7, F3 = 6.68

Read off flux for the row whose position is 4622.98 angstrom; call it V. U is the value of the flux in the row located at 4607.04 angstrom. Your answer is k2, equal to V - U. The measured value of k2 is 0.34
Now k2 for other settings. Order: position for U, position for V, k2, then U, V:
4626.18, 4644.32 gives 0.43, 5.759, 6.191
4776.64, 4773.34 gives -0.96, 7.394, 6.432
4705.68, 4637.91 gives -0.12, 6.122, 5.998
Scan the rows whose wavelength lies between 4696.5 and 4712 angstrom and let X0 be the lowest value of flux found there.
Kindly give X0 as 5.363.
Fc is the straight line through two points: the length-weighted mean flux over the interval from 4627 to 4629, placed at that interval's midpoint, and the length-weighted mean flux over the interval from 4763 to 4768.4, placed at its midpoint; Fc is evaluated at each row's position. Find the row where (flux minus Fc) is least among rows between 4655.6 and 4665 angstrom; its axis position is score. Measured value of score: 4656.10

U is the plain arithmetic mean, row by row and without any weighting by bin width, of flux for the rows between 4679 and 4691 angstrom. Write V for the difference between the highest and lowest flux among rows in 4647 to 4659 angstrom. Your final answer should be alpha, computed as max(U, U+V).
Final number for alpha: 7.8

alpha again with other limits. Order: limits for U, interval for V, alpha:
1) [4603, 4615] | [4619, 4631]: 7.8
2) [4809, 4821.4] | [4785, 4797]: 8.1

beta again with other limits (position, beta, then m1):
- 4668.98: 44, 6.663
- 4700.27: 30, 5.471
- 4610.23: 36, 6.023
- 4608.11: 38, 6.151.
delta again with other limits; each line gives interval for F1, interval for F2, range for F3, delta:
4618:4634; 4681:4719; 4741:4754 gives 0.95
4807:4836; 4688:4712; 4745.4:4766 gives 1.03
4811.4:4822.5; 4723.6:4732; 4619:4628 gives 1.12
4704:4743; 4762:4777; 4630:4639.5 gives 1.02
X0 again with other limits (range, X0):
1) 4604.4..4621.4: 5.695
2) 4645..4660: 4.913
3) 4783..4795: 6.376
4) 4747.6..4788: 6.02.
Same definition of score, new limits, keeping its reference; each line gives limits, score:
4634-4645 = 4636.84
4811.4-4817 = 4811.96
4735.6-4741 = 4738.30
